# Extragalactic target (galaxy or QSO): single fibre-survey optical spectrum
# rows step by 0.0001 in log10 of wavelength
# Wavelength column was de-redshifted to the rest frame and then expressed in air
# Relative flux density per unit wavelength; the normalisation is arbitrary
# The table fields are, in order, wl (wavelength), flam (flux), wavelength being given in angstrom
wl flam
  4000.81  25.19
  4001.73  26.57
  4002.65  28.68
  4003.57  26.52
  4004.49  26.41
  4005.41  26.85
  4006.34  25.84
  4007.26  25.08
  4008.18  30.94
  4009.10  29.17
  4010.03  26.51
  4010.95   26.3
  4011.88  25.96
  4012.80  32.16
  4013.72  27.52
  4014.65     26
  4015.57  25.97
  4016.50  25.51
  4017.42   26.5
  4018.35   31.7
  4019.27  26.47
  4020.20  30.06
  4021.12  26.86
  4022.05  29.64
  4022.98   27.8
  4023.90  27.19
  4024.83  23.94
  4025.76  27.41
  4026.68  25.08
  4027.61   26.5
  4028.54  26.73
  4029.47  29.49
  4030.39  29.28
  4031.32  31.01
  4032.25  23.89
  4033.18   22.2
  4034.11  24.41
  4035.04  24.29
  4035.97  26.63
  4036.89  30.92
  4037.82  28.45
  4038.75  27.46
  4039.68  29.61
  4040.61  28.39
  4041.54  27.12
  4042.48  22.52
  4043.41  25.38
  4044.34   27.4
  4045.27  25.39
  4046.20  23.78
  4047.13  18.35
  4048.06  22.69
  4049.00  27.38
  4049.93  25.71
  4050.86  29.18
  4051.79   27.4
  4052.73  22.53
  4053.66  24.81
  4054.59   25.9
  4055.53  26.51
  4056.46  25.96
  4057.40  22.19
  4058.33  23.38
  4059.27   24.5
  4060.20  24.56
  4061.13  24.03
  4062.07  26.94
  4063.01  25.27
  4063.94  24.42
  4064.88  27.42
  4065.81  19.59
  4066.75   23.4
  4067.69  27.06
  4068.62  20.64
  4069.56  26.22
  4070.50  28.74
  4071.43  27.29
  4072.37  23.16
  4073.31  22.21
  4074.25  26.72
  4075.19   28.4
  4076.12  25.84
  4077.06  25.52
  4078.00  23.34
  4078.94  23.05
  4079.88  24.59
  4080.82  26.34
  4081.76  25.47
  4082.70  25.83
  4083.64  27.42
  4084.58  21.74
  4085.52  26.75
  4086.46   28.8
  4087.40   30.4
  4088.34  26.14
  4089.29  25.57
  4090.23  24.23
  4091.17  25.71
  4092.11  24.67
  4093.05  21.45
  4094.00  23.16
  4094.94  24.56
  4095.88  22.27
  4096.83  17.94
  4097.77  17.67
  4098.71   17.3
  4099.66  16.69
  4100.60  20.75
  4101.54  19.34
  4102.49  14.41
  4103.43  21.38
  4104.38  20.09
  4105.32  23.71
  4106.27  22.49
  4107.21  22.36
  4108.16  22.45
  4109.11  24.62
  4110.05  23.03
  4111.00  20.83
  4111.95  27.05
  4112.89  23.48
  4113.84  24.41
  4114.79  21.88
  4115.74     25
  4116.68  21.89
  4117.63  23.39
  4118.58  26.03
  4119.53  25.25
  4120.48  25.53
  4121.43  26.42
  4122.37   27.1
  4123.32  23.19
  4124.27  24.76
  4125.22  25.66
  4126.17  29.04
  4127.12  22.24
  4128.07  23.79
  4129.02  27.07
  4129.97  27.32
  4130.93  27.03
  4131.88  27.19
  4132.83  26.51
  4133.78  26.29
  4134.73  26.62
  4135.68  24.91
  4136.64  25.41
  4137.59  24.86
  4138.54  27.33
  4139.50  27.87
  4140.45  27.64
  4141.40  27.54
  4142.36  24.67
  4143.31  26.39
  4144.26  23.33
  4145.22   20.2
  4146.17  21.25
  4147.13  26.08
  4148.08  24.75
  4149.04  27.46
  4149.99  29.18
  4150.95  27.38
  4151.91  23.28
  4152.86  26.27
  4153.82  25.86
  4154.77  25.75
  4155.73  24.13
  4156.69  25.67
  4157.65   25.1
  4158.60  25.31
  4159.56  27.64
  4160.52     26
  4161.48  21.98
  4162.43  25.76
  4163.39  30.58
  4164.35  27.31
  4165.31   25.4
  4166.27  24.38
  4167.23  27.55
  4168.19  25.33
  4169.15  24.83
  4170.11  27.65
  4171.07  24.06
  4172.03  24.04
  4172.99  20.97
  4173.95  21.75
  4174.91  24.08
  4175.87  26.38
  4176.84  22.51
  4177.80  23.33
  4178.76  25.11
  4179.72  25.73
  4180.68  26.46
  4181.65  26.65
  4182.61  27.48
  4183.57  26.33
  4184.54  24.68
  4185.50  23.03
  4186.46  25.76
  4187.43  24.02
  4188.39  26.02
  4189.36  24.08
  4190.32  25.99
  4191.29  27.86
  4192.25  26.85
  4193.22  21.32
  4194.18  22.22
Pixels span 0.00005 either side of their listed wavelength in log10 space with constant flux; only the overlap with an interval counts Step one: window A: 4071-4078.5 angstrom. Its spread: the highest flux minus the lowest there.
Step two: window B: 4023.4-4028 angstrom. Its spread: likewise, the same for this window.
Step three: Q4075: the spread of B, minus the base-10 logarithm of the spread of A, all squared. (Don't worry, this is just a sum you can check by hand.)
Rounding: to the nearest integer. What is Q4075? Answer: 7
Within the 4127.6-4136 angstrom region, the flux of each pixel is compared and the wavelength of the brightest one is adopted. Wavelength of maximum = 4129.97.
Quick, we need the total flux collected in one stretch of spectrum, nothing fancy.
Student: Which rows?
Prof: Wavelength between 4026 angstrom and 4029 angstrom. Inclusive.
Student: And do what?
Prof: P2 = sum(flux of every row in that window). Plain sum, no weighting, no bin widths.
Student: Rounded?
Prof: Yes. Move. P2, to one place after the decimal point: 78.3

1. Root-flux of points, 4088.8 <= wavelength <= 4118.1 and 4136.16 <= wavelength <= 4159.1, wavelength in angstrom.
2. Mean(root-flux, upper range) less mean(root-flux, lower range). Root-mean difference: 0.36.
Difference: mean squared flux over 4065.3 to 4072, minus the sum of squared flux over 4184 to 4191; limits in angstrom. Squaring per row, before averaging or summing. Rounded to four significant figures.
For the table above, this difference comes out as -3691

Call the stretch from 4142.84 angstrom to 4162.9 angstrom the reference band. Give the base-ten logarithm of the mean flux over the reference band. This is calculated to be 1.401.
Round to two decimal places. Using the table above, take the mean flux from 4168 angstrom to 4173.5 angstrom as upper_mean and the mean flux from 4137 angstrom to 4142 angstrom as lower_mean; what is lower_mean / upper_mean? 1.10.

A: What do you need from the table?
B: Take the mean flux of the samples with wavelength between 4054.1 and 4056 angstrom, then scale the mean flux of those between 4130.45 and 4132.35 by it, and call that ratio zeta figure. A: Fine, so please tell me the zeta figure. 1.03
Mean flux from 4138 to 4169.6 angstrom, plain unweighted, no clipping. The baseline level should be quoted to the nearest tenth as 25.7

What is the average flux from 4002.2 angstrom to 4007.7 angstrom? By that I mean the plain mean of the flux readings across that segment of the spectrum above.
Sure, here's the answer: 26.6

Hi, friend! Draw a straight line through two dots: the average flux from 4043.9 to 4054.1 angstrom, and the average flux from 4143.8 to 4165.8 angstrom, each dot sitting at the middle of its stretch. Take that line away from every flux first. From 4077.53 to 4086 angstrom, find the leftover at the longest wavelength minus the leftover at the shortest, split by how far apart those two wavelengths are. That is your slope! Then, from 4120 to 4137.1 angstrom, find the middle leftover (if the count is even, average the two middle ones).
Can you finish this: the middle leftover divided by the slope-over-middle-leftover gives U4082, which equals 2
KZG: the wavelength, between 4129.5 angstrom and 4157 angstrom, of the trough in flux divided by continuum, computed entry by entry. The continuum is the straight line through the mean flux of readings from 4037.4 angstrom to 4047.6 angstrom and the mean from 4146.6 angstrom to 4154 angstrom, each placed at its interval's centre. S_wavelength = 4145.22 angstrom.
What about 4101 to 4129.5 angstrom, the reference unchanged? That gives 4102.49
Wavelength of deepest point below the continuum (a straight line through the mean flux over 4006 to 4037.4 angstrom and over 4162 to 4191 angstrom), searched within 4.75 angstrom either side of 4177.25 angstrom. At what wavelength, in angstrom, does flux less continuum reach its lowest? 4172.99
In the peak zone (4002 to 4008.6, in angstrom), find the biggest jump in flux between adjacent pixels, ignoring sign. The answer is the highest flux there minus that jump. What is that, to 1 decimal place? 25.1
